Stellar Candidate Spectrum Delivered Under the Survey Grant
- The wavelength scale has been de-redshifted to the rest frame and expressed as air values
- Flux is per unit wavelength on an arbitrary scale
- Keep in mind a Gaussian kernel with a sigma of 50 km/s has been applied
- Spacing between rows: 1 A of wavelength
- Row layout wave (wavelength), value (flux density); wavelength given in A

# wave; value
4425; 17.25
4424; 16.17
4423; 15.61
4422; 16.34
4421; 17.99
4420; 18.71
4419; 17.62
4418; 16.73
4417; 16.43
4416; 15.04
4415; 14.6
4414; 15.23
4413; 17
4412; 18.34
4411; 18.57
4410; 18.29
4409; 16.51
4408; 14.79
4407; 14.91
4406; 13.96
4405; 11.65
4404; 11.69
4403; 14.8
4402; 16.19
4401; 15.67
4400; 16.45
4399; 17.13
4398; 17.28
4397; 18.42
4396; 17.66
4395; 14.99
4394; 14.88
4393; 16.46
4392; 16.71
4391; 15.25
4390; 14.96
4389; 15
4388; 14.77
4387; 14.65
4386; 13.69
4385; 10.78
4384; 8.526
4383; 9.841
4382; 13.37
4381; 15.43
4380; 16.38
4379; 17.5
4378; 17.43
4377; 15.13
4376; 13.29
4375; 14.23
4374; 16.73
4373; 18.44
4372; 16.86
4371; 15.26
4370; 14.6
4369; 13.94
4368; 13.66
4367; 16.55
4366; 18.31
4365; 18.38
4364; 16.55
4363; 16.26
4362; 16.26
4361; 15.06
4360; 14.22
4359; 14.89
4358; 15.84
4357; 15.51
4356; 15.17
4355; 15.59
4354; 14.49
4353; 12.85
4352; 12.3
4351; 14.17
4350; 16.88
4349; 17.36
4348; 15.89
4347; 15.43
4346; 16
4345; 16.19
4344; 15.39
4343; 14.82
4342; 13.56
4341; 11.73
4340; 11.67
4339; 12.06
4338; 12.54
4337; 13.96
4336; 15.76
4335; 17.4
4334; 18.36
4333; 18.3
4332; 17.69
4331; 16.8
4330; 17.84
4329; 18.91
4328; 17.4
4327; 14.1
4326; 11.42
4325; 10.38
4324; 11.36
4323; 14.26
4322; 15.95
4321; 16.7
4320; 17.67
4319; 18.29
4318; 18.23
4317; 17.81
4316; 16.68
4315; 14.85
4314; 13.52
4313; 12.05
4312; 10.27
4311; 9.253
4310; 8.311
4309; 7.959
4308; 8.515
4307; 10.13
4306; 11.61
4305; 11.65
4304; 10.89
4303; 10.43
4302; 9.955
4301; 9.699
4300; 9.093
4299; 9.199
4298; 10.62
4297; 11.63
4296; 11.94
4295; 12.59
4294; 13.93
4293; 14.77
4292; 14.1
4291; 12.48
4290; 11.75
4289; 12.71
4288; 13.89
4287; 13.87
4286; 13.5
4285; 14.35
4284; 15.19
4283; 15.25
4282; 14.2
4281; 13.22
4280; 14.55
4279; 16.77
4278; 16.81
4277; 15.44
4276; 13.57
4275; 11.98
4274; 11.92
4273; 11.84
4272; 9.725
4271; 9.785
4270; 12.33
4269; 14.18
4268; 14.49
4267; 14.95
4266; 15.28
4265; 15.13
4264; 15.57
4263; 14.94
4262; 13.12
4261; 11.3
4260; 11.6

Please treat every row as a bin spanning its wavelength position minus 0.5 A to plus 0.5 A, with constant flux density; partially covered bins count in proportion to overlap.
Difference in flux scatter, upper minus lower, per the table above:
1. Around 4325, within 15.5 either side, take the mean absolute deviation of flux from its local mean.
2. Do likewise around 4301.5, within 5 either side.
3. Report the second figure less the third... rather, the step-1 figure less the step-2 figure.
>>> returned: 1.9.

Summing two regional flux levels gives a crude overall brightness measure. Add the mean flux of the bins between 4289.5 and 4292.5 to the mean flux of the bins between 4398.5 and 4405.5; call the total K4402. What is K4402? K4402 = 27.6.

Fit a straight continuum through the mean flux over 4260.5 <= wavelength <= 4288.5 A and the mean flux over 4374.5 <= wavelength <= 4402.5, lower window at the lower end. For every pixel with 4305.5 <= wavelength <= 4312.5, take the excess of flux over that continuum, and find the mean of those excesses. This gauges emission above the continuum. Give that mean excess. -4.8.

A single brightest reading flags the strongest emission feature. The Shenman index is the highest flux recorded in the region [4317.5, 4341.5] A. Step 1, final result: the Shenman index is 18.91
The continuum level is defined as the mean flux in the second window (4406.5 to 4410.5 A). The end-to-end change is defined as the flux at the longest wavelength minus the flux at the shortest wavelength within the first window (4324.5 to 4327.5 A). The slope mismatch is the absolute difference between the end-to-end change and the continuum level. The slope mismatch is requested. 12.4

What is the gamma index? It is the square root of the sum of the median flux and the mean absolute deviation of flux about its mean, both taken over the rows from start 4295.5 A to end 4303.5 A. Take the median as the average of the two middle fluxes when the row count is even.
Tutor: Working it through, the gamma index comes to 3.32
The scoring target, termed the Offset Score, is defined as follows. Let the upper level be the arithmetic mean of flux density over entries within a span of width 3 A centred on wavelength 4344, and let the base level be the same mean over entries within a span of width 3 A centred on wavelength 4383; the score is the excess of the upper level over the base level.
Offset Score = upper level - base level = 4.9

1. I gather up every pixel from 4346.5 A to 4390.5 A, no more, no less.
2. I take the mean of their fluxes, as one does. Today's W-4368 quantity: 15.1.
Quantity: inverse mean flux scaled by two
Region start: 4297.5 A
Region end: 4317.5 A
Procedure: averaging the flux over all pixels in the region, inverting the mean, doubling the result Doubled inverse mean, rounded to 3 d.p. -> 0.180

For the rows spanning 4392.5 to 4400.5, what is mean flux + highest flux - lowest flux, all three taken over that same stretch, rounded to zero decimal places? 20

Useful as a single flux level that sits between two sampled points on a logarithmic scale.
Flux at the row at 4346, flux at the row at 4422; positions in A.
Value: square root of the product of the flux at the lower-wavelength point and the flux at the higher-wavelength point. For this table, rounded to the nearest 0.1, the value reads 16.2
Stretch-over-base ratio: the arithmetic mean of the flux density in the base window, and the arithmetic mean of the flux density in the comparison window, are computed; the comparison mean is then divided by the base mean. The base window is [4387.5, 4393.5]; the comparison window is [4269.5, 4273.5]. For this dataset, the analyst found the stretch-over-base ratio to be 0.70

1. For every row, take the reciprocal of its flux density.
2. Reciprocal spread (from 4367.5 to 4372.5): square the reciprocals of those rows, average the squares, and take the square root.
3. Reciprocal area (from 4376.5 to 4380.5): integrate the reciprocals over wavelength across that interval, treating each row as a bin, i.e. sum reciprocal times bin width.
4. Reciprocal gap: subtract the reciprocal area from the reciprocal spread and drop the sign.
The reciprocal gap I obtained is 0.17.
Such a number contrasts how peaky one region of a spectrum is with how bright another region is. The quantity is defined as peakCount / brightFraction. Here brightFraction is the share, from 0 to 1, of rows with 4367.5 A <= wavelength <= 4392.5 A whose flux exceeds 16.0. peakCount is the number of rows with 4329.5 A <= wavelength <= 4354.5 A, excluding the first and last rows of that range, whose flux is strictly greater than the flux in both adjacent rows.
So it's 11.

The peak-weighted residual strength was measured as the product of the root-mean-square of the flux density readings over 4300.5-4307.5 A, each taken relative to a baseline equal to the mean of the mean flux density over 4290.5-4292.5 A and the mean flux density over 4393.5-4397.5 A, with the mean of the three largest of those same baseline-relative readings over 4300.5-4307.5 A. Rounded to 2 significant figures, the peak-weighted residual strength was -15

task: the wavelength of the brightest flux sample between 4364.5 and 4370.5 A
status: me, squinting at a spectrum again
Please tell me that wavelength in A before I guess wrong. 4365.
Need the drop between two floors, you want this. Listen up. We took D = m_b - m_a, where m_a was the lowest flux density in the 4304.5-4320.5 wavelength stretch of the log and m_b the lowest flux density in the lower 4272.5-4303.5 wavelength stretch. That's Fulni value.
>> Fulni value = 1.1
